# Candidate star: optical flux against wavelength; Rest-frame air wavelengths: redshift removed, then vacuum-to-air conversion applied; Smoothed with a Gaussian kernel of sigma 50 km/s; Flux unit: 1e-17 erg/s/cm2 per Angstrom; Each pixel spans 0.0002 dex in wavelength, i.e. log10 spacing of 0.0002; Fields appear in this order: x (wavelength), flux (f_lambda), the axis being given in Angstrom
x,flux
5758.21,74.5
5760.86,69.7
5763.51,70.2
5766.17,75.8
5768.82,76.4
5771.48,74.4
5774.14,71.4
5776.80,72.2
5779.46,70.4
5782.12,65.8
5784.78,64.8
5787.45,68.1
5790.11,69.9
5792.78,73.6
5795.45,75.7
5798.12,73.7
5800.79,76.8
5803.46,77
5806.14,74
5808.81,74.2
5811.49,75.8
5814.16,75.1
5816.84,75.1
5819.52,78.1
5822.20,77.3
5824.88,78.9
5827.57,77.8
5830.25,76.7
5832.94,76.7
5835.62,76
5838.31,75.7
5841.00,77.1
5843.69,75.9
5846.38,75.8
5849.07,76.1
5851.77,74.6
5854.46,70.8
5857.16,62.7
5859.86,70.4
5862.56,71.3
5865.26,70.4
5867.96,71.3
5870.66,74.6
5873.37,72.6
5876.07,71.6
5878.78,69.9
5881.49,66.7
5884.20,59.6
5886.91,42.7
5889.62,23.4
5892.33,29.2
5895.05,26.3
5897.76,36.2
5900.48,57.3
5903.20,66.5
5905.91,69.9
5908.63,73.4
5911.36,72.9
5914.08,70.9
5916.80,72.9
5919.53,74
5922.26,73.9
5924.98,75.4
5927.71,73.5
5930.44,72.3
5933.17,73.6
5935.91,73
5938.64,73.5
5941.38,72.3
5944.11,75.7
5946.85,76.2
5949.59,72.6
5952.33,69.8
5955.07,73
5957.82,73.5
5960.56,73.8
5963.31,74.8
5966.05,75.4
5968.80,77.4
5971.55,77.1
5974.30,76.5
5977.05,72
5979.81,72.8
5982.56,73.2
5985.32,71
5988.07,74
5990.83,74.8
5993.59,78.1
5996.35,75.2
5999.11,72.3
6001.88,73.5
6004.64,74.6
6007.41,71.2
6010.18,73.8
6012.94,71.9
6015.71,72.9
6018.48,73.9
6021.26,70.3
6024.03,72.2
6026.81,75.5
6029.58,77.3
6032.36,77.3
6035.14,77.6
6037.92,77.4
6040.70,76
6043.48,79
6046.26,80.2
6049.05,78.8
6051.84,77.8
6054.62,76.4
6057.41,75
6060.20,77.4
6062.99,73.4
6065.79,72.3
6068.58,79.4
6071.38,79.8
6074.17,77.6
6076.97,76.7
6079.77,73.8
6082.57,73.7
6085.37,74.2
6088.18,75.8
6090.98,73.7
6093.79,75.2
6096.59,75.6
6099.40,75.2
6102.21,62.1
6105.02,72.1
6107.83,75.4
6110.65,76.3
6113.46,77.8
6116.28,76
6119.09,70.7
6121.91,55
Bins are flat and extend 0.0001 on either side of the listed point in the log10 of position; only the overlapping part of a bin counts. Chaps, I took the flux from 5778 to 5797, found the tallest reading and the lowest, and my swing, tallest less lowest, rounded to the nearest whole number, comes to 11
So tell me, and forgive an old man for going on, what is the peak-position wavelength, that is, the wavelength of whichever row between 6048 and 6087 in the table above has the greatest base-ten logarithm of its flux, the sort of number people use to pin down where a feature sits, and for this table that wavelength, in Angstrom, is 6071.38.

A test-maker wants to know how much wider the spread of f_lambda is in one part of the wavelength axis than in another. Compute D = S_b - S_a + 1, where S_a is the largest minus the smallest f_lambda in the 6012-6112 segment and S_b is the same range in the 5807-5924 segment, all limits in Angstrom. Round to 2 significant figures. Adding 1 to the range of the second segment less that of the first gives 38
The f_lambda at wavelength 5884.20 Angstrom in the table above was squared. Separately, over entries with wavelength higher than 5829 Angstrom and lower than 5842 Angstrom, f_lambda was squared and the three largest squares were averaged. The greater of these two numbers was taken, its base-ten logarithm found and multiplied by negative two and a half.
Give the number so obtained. -9.43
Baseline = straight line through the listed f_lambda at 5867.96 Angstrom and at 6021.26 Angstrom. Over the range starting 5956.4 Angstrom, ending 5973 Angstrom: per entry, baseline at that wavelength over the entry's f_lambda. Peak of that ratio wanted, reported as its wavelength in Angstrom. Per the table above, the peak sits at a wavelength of 5957.82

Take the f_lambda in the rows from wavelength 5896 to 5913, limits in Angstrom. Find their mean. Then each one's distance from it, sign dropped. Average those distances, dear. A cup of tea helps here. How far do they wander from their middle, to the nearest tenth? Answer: 10.6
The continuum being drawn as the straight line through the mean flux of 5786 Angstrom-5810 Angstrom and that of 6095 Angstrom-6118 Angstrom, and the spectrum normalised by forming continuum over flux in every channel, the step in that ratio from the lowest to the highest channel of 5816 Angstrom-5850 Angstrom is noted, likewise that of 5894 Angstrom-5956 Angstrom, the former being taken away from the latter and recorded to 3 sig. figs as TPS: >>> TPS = -1.78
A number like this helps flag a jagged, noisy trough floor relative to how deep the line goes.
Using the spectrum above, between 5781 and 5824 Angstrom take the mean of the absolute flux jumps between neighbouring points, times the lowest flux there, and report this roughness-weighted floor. 114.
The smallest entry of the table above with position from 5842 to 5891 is 23.4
